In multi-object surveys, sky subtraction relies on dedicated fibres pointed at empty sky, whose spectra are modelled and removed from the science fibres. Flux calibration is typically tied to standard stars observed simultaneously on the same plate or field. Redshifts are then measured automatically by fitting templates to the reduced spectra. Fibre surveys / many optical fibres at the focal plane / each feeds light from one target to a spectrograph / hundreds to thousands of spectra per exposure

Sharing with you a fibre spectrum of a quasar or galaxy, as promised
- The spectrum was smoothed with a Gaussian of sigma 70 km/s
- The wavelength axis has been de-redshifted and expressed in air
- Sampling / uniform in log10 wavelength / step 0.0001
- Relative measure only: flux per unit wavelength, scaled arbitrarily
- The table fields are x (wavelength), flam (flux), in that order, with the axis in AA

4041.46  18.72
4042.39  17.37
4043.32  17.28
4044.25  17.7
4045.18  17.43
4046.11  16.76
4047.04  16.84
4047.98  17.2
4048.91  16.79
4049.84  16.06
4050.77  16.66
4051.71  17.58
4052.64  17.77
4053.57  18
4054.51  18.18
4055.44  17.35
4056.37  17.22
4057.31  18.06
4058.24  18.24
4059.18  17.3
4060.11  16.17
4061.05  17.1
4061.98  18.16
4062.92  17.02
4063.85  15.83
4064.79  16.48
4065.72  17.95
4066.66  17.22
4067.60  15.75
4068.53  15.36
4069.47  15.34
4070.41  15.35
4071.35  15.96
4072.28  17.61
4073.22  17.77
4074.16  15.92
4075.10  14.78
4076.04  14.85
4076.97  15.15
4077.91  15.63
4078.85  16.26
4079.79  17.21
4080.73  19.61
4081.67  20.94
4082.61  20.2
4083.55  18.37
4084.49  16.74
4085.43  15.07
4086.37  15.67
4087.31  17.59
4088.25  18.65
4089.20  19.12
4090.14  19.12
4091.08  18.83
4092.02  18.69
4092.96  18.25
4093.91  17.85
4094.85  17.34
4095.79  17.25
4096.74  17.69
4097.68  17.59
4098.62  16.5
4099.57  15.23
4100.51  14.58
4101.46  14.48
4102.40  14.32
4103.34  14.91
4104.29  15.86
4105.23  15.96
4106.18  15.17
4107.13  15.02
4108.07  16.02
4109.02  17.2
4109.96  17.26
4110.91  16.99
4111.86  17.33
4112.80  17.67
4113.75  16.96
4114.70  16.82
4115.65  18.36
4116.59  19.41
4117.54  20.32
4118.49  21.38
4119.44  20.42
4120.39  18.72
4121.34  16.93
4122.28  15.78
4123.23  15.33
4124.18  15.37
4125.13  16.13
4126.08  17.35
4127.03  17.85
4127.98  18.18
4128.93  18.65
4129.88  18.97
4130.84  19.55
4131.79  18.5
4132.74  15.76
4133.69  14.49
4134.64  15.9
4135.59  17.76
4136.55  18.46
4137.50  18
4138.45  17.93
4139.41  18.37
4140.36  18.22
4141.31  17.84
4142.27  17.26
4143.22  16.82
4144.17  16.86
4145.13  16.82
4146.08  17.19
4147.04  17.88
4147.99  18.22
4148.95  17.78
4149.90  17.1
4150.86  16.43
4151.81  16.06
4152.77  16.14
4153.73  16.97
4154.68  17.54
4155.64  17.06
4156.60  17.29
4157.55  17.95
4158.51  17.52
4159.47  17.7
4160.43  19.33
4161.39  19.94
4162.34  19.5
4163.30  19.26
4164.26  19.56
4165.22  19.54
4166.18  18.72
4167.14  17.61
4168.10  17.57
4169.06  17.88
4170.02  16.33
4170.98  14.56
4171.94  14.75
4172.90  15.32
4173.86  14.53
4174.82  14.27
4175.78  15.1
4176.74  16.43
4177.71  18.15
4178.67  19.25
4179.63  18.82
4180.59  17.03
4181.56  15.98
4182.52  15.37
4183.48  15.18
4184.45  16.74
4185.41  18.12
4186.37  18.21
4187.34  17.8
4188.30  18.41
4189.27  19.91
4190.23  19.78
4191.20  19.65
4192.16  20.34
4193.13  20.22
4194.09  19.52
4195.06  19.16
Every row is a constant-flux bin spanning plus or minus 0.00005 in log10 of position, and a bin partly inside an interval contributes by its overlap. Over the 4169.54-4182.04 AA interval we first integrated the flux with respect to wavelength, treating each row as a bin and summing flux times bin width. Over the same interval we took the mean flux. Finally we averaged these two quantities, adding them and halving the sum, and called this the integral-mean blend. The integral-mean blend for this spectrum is 109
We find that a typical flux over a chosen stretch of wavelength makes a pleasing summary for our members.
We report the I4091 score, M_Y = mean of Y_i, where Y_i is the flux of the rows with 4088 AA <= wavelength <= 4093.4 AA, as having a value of 18.8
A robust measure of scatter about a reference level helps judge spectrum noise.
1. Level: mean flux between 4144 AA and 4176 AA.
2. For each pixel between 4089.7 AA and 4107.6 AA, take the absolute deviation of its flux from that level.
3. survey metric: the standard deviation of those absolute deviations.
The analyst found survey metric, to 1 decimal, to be 0.9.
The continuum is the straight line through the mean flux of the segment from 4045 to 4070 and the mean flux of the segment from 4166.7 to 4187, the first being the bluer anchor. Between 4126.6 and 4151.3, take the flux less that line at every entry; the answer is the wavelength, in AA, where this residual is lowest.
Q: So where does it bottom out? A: 4133.69 AA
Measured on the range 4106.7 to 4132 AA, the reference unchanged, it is 4107.13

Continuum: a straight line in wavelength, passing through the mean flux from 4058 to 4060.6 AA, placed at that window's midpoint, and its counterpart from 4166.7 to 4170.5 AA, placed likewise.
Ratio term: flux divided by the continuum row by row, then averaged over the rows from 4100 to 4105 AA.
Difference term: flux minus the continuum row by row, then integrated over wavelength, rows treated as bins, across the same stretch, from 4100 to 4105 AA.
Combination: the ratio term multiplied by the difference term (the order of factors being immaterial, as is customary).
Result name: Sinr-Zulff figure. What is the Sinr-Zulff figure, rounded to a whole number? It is -10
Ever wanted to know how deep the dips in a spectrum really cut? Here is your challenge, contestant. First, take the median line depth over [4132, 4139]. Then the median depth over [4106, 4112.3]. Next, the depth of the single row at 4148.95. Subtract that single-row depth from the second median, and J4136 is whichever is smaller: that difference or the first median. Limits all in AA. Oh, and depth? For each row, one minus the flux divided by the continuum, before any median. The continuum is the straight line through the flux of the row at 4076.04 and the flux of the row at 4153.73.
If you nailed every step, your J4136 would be -0.078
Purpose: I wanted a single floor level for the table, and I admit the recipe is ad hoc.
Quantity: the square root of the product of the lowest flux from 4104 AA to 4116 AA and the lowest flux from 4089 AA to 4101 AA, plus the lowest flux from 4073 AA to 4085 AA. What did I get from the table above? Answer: 29.6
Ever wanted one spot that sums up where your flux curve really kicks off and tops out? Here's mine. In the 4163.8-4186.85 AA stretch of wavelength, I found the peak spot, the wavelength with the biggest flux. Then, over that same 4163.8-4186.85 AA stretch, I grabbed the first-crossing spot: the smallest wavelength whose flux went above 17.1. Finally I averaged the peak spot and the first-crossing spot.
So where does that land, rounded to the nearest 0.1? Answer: 4164.3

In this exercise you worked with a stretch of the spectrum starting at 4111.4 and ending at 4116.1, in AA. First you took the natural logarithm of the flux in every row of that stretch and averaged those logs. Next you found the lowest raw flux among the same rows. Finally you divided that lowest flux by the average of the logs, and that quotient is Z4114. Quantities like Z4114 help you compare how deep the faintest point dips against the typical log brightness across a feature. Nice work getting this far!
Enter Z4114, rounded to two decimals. 5.89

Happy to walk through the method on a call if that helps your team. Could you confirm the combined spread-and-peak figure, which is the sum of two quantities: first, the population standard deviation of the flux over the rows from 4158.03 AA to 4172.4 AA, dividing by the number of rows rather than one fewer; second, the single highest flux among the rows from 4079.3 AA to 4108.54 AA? 22.6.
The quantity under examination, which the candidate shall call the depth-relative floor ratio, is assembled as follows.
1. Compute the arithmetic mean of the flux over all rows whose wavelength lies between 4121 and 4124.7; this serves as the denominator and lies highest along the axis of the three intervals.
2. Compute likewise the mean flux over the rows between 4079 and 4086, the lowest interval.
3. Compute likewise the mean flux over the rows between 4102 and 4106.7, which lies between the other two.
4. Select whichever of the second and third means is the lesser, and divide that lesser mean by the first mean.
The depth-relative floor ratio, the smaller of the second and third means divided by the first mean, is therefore 0.96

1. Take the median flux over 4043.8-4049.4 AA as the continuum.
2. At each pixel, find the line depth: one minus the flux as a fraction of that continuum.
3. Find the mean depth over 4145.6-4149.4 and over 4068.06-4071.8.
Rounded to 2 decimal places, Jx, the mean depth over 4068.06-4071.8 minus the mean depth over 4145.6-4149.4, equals 0.13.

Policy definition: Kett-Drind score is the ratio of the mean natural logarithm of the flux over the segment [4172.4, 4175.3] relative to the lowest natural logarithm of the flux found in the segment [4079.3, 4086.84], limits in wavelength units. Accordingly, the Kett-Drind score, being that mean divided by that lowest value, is 0.99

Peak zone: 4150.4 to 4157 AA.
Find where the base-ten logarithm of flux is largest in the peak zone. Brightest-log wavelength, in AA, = 4154.68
